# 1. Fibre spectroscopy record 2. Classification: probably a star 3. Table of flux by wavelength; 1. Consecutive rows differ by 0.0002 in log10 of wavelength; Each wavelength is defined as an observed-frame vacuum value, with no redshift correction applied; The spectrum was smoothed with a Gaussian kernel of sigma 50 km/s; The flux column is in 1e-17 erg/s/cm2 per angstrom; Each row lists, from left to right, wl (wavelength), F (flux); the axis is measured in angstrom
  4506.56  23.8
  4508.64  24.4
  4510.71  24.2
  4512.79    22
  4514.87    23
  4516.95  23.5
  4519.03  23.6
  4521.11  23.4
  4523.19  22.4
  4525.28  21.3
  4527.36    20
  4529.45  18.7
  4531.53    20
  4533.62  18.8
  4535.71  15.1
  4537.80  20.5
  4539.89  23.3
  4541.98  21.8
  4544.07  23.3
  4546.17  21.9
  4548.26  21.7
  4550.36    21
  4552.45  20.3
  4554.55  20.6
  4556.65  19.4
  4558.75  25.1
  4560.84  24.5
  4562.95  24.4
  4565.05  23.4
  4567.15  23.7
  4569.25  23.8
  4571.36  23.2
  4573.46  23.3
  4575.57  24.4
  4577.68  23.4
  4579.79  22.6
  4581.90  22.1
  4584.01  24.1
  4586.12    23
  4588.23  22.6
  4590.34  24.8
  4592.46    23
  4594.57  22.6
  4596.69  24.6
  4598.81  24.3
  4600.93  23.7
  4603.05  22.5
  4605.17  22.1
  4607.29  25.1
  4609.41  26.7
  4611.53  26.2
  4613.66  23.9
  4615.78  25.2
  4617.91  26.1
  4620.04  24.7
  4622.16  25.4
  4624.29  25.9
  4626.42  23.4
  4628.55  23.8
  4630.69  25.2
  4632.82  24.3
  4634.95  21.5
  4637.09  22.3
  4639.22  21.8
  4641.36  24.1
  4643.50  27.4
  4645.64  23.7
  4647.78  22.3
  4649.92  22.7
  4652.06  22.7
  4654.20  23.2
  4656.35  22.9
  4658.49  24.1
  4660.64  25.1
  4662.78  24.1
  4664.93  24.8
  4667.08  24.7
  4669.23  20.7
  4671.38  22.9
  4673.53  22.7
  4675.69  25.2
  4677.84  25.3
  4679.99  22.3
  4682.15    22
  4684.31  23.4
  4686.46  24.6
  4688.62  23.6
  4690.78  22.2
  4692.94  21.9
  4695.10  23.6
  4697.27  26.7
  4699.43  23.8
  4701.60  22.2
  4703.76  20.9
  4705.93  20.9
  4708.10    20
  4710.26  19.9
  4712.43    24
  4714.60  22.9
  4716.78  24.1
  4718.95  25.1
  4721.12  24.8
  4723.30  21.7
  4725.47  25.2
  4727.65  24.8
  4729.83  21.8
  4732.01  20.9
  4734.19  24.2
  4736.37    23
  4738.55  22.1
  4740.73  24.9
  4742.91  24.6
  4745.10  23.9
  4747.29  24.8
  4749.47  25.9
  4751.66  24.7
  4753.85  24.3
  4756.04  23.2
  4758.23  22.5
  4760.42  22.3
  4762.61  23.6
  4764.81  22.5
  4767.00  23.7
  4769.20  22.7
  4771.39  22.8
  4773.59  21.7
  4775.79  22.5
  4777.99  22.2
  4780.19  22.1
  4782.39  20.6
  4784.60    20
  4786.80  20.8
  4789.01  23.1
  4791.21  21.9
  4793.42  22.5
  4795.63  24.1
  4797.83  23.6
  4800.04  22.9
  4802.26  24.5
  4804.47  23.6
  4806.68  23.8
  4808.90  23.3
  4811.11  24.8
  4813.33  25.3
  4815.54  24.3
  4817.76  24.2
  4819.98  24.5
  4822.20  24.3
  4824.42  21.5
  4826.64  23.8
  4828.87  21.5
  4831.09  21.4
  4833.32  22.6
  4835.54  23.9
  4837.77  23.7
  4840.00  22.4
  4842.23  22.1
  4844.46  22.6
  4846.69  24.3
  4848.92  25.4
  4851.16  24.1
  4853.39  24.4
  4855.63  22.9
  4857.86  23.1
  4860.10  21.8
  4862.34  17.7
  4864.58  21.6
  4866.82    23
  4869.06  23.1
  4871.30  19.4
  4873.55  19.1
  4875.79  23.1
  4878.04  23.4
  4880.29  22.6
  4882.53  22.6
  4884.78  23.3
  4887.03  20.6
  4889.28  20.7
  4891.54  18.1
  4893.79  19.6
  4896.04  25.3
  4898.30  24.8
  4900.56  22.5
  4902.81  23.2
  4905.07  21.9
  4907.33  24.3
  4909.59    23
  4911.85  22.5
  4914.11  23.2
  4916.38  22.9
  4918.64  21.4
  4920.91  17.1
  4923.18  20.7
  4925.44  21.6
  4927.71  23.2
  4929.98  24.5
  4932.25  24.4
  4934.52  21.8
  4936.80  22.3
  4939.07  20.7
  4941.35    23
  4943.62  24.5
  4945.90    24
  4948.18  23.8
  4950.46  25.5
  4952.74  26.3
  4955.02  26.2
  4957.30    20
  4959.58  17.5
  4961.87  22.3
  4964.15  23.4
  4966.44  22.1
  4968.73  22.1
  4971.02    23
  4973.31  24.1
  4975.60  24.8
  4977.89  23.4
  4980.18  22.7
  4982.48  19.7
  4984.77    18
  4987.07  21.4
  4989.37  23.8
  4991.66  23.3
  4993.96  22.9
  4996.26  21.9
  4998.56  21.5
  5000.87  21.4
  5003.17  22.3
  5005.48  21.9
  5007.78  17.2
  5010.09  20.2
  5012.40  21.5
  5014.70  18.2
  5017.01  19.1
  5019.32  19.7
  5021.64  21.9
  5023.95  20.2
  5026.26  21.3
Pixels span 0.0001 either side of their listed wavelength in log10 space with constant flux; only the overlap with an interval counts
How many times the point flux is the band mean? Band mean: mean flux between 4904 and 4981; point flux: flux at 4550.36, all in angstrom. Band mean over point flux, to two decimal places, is 1.08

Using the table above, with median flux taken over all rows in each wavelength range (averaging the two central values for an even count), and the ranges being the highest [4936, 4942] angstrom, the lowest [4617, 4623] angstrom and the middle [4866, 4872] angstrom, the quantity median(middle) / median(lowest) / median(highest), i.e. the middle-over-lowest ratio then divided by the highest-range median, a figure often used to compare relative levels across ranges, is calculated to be 0.041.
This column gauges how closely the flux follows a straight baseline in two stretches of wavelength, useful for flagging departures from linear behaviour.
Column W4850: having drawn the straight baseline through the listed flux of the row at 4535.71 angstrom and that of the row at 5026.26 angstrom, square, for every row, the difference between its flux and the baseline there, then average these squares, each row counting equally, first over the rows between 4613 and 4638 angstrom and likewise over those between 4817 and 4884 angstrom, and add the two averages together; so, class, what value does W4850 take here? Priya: 83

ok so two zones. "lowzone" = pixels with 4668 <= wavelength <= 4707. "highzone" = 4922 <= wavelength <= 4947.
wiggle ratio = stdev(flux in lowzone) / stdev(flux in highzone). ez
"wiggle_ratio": 1.1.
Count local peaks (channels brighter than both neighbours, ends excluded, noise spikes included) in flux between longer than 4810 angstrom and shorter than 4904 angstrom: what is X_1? 12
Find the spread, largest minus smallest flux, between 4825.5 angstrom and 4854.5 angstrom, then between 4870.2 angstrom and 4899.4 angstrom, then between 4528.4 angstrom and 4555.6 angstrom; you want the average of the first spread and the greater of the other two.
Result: 6.1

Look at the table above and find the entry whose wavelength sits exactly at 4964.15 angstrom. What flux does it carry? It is 23.4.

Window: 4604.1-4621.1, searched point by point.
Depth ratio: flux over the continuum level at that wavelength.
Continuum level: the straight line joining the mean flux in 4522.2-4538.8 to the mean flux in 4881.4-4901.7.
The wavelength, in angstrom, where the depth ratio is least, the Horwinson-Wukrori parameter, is 4605.17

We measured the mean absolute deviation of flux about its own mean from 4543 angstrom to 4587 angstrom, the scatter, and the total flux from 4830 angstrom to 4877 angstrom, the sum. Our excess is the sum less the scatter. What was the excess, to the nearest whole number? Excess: 470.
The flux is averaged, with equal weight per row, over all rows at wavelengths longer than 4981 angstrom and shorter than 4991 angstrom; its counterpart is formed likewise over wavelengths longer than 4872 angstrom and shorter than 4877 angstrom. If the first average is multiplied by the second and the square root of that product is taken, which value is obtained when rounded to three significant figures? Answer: 20.9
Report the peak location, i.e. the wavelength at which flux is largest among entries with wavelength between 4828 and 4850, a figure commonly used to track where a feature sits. 4848.92 angstrom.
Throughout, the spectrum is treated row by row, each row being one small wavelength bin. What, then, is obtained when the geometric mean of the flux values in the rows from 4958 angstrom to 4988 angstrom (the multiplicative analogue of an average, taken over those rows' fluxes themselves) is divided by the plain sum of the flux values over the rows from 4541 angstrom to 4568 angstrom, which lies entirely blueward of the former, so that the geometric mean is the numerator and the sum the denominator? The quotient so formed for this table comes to 0.075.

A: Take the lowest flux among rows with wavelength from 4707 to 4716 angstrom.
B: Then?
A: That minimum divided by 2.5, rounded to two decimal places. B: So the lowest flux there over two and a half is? 7.96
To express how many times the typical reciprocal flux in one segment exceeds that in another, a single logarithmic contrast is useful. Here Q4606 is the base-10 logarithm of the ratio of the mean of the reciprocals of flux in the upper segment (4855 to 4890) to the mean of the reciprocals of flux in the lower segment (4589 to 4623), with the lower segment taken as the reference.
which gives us 0.052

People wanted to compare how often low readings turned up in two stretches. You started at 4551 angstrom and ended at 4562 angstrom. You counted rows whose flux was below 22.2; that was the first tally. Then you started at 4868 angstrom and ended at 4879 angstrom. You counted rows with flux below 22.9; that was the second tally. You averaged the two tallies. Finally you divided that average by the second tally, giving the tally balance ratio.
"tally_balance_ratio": 1.25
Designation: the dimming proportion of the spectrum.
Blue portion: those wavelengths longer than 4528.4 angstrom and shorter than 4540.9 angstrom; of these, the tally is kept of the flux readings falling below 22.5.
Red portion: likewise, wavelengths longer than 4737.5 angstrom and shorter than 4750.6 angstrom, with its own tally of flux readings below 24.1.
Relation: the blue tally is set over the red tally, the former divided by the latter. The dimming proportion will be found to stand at 2.5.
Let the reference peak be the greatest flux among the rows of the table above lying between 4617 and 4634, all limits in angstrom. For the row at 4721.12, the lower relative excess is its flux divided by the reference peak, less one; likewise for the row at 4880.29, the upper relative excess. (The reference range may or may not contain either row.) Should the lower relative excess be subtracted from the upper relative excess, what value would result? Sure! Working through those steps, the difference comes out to -0.08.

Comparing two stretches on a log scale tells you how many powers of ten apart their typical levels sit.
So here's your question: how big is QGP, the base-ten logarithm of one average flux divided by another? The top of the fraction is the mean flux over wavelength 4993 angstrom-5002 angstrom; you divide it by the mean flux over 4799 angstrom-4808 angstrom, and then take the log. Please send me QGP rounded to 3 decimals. -0.034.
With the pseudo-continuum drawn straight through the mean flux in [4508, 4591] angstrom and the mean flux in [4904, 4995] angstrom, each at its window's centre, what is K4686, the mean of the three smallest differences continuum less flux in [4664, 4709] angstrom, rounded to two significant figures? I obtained -3.3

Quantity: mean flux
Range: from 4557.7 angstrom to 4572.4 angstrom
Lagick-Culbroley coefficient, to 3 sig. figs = 24.0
